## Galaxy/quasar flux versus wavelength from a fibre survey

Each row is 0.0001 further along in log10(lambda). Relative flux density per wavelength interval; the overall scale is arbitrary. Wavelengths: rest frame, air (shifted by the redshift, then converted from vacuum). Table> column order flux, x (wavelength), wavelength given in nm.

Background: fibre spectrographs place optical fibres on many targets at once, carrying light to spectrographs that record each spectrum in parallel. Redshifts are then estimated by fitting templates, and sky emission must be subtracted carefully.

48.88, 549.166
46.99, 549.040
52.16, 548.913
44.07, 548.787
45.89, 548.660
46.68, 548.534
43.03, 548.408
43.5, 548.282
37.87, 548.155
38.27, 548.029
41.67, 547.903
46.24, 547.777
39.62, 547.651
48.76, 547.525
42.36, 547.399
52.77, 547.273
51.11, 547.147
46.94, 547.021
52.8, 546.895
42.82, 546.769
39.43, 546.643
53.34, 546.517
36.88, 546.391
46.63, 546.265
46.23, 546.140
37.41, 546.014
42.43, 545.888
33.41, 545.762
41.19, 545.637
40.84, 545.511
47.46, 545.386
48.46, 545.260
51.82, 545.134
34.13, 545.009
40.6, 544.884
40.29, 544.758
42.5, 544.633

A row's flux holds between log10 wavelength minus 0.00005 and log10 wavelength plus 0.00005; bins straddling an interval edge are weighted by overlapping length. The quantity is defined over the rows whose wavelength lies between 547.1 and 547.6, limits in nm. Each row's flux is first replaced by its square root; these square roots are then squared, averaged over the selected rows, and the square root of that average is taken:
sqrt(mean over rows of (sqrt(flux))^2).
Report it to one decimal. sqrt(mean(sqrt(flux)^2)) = 7.0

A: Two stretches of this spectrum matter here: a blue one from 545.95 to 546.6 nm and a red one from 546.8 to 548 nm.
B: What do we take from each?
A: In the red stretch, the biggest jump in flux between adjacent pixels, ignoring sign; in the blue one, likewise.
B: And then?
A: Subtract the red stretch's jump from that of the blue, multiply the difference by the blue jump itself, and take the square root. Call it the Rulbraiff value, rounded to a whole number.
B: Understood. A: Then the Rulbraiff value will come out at 10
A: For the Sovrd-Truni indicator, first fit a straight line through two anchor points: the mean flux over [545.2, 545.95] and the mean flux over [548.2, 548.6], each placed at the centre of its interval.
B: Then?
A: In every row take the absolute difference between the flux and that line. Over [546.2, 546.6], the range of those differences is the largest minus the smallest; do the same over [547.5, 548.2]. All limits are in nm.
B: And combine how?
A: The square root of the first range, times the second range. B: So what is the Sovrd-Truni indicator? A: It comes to 10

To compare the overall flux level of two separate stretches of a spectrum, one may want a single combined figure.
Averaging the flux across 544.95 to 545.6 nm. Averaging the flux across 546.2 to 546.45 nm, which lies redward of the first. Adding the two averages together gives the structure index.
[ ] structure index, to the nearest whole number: 86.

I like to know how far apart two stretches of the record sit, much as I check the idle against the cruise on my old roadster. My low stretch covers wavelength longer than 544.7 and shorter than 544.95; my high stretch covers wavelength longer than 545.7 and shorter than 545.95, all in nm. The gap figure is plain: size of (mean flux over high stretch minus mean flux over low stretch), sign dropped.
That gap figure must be 2.5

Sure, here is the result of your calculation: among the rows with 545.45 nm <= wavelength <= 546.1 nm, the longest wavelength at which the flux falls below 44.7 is 546.014 nm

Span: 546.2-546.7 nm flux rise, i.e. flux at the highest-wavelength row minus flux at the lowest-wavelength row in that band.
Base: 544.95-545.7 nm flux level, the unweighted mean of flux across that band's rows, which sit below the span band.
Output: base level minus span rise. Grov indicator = 51.2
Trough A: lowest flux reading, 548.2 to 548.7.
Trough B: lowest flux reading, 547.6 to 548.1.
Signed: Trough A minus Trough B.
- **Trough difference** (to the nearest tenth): 4.8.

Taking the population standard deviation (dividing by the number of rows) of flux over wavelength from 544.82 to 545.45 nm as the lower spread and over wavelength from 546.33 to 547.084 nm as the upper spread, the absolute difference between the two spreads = 0.08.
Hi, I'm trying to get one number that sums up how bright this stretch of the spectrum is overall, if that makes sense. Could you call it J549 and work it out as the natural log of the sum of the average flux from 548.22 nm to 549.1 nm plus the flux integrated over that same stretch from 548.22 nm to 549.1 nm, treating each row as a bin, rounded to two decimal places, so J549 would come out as 4.46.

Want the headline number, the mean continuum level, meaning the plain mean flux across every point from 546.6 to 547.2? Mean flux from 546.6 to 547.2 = 47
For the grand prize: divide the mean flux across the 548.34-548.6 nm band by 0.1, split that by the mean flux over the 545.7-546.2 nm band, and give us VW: 11.3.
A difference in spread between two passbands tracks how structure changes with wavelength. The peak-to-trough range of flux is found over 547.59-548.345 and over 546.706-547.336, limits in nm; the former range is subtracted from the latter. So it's 1.6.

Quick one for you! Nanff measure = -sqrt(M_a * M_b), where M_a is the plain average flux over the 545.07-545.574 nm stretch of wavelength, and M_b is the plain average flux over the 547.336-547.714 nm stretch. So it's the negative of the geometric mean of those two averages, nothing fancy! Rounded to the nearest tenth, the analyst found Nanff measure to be -45.3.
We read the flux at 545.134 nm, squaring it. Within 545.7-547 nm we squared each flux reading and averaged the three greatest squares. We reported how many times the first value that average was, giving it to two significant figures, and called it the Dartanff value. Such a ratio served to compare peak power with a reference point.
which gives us 0.97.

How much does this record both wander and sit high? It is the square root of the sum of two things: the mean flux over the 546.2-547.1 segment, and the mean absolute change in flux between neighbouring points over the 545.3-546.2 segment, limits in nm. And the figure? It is 7.2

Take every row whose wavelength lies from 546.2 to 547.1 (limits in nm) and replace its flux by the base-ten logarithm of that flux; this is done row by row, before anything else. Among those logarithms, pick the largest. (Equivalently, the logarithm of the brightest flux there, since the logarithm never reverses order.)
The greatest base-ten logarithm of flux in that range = 1.727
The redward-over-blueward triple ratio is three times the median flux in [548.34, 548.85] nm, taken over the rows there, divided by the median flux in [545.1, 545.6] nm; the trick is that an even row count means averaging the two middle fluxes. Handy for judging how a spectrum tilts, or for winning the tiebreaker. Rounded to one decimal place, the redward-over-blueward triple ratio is 2.8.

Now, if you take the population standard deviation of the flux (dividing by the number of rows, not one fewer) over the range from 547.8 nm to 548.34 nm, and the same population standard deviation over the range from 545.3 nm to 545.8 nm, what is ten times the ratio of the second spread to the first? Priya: 21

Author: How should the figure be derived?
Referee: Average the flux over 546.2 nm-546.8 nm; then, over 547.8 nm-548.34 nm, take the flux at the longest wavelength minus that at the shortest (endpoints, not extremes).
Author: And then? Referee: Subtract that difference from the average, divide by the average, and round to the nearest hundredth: 0.96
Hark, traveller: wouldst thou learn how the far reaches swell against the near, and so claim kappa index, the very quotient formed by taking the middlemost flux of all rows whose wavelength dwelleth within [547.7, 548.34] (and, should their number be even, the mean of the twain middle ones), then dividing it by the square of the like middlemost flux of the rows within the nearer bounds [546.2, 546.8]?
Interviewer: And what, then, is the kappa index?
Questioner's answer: 0.0227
